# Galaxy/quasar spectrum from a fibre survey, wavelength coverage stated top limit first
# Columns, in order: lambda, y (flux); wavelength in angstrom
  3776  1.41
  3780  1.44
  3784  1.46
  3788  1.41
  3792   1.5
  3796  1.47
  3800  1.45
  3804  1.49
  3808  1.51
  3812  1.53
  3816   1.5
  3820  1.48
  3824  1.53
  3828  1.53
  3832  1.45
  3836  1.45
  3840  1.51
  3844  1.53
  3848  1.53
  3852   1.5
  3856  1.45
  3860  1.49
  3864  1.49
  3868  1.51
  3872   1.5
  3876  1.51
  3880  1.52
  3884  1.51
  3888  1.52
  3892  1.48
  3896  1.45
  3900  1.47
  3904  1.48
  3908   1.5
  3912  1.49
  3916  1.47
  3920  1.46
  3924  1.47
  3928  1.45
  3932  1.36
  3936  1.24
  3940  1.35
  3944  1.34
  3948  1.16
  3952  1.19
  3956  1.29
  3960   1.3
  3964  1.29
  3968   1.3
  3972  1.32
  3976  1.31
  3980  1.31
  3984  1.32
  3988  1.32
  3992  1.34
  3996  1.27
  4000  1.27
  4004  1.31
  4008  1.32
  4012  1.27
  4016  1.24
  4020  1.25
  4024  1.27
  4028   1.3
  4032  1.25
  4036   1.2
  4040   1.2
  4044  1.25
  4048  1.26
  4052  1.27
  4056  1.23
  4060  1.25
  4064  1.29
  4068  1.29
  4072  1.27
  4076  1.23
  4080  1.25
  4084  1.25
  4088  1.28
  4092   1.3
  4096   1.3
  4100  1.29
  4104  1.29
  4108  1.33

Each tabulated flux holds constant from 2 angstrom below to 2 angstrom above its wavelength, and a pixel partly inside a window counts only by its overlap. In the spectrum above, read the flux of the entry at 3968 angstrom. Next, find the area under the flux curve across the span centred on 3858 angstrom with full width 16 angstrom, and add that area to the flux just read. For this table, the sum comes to 25.0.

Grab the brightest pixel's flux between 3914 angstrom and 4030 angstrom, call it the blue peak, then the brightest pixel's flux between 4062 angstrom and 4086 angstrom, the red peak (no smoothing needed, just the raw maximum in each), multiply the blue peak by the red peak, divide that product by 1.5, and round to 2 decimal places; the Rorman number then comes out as 1.26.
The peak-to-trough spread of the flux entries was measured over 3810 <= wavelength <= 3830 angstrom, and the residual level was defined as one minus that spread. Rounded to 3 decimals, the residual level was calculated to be 0.950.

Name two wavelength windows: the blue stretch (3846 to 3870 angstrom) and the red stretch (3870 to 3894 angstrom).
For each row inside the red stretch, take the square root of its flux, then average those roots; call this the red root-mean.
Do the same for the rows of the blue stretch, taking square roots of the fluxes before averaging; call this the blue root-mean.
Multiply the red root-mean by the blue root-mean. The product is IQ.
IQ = 1.50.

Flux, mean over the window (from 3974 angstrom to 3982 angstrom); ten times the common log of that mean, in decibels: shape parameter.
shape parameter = 1.2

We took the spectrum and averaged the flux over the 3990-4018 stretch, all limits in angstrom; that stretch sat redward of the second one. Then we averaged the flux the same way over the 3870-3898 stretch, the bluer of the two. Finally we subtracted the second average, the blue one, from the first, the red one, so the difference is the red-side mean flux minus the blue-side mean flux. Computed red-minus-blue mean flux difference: -0.210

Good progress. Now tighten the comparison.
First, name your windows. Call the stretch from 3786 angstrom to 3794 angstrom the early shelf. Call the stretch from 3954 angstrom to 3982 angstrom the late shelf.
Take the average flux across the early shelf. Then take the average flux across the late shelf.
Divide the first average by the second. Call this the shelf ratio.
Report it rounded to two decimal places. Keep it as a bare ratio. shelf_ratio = 1.12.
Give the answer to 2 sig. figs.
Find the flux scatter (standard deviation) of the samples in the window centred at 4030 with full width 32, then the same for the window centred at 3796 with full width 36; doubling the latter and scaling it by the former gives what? 2.3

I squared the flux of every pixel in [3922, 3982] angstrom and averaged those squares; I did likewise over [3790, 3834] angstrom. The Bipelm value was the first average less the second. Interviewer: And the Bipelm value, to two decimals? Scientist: -0.51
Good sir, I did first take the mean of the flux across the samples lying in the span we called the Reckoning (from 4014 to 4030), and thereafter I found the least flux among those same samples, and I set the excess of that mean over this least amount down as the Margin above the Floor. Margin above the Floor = 0.025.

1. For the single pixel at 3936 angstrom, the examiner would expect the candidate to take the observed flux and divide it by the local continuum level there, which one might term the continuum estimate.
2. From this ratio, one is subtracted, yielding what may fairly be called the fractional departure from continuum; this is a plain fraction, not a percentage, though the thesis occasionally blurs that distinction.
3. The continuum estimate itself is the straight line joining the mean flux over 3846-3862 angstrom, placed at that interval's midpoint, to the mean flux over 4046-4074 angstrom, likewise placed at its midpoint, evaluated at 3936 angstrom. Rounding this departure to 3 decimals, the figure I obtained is -0.116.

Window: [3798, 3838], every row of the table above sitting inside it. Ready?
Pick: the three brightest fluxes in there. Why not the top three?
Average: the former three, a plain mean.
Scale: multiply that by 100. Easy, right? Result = 153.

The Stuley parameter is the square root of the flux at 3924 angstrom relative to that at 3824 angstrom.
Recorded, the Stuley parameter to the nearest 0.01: 0.98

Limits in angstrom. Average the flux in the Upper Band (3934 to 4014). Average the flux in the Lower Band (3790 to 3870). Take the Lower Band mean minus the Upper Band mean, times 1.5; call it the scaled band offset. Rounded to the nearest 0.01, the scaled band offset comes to 0.31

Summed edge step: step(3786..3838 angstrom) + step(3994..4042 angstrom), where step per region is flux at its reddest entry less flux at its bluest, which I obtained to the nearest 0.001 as -0.030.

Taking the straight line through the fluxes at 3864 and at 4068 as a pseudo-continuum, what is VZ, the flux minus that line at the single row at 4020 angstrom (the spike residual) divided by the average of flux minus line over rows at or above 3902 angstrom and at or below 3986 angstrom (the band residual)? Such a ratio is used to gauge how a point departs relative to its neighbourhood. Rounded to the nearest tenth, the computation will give 1.5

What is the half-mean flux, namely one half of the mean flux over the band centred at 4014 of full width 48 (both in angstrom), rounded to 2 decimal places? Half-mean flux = 0.64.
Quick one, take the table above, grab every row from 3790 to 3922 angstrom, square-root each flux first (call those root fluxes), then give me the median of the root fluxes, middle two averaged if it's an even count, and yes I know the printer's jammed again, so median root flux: 1.22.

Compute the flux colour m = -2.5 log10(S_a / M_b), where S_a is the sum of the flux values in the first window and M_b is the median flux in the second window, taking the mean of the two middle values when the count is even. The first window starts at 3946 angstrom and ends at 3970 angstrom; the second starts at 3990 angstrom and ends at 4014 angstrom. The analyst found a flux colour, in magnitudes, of -1.92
